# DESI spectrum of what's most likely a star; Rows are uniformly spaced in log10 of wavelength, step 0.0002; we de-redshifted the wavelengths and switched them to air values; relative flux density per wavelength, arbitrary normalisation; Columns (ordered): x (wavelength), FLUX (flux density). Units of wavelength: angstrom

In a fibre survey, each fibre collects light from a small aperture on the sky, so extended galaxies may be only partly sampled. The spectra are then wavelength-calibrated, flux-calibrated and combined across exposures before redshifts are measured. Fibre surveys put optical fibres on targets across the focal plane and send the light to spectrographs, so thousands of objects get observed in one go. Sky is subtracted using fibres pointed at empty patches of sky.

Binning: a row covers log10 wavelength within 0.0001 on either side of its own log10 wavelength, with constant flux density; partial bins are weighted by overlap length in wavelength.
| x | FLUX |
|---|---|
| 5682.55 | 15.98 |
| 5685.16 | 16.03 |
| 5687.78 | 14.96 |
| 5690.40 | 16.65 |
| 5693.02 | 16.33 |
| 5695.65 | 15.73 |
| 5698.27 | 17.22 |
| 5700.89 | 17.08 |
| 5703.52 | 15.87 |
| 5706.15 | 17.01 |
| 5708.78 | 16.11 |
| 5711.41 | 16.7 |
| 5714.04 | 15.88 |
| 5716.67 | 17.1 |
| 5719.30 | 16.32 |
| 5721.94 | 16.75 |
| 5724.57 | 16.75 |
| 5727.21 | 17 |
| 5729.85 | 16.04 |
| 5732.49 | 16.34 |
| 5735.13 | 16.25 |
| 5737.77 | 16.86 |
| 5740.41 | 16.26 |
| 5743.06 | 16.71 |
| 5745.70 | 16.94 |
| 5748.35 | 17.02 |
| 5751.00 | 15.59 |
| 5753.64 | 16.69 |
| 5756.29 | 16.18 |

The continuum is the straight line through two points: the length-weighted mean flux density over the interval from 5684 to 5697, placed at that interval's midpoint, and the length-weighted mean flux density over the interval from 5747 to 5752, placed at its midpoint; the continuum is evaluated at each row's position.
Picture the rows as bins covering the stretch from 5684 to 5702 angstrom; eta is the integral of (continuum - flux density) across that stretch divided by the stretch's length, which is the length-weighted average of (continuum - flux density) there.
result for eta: -0.32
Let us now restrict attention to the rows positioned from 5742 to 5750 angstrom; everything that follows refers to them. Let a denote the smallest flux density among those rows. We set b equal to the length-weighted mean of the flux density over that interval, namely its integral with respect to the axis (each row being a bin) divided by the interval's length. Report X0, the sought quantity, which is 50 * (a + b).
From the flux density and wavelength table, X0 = 1678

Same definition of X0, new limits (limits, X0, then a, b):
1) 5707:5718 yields 1618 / 15.88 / 16.48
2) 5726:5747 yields 1629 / 16.04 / 16.55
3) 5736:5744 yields 1642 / 16.26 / 16.58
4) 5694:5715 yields 1609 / 15.73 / 16.45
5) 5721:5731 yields 1634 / 16.04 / 16.64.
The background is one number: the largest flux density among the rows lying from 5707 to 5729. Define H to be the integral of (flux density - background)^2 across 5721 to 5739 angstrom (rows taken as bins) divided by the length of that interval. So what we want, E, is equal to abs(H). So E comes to 0.40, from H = 0.40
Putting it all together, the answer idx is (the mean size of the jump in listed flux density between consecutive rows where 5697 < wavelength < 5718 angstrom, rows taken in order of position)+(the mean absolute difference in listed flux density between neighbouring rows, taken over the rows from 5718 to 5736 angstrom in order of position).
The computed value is 1.20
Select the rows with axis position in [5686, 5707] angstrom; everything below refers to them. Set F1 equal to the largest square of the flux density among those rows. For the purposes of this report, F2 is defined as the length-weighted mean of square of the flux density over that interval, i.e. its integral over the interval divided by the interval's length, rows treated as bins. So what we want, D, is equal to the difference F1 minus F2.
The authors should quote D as 29.2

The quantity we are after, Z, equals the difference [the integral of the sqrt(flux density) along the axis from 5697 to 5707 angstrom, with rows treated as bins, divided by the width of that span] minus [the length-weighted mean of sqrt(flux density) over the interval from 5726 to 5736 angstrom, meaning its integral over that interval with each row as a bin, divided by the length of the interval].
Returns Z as 0.046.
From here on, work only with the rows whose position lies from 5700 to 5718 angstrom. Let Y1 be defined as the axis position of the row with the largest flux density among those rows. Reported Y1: 5716.67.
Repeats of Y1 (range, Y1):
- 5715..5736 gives 5716.67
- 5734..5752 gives 5748.35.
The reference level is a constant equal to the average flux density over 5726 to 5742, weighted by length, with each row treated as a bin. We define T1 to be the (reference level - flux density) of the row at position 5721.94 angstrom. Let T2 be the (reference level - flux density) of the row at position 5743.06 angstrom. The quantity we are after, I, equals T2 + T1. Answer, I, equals -0.5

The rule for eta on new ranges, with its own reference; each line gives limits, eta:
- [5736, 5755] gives -0.26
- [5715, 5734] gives -0.43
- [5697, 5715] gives -0.52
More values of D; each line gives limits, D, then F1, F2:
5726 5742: 18.0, 289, 271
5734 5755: 15.7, 290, 274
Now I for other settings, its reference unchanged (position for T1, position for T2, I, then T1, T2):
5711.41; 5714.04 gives 0.3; -0.24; 0.6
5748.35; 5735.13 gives -0.4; -0.56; 0.2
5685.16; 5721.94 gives 0.1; 0.43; -0.3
